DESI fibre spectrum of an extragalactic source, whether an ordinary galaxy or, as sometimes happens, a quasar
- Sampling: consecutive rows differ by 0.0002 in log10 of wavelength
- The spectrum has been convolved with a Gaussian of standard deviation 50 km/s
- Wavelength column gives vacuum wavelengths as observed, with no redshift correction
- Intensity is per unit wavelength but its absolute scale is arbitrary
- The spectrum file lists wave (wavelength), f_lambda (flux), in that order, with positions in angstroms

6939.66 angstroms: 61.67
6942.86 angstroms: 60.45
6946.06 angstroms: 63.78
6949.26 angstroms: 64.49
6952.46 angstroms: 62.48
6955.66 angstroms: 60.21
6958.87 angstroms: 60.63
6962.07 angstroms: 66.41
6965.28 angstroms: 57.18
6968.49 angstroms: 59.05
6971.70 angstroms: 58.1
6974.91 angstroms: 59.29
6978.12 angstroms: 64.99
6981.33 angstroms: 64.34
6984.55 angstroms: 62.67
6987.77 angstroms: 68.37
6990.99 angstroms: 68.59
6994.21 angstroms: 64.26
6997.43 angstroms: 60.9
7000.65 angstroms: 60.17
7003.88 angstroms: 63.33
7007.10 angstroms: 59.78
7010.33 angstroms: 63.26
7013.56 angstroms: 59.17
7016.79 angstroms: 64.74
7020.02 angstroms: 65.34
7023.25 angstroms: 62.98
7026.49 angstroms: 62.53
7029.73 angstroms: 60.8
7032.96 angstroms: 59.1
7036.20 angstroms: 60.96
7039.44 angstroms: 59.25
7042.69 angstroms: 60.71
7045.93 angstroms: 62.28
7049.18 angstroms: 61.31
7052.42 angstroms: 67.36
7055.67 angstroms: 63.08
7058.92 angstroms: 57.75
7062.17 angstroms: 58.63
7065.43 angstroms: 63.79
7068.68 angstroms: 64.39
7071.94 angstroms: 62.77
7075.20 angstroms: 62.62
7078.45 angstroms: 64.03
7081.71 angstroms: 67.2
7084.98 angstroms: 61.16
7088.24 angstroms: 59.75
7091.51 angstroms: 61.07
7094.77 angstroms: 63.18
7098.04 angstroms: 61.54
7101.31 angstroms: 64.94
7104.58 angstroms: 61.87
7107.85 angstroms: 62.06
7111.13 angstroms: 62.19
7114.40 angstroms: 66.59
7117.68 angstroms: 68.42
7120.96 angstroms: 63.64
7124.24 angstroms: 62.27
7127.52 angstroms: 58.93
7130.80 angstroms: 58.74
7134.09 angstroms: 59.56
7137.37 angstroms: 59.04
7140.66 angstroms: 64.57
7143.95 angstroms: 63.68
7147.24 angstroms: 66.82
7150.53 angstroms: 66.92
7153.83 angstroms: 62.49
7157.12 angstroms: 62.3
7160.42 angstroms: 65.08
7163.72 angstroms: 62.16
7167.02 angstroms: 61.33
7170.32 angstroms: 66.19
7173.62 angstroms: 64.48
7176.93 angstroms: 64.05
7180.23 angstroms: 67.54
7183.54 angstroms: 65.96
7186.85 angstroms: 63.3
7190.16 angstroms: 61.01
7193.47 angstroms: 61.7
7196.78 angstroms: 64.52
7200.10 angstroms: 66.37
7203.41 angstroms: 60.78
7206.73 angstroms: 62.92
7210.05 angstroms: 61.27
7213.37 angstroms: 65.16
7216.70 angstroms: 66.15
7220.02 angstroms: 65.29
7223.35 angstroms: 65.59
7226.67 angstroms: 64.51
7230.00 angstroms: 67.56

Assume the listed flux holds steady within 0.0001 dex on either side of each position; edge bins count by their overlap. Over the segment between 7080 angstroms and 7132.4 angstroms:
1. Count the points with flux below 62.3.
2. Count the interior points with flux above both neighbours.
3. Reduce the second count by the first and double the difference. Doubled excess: -14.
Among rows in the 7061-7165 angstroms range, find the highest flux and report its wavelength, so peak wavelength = 7117.68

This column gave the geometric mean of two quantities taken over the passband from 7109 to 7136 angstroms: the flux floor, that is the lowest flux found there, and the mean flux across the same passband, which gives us 60.6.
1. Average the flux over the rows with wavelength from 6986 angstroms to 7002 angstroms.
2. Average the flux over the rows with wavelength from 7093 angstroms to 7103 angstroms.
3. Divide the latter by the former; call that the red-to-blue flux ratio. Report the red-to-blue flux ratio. 0.98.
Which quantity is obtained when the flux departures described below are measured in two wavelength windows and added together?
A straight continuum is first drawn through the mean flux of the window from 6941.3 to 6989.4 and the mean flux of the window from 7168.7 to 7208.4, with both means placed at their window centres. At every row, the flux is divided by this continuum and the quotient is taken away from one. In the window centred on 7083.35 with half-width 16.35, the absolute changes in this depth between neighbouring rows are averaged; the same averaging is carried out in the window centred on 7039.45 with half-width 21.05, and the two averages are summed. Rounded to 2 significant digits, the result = 0.072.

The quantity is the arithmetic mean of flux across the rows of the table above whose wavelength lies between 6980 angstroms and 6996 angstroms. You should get 65.6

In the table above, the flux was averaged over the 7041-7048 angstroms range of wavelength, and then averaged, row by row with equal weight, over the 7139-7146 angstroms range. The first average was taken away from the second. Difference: 3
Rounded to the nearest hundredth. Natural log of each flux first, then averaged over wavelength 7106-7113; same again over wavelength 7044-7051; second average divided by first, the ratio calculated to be 1.00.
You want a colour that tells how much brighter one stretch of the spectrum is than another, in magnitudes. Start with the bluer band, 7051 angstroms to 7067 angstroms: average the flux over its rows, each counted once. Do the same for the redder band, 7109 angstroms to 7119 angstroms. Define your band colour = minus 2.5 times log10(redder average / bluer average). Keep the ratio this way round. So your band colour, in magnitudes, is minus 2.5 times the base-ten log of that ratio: -0.06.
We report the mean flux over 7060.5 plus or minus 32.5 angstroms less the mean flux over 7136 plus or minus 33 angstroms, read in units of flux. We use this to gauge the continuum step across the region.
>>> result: -1.0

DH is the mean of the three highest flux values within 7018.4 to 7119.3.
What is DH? 67.7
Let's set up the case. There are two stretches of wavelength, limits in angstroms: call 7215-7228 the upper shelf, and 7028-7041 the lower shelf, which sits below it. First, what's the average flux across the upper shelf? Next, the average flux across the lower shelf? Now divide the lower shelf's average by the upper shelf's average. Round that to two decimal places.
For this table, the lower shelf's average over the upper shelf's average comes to 0.92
